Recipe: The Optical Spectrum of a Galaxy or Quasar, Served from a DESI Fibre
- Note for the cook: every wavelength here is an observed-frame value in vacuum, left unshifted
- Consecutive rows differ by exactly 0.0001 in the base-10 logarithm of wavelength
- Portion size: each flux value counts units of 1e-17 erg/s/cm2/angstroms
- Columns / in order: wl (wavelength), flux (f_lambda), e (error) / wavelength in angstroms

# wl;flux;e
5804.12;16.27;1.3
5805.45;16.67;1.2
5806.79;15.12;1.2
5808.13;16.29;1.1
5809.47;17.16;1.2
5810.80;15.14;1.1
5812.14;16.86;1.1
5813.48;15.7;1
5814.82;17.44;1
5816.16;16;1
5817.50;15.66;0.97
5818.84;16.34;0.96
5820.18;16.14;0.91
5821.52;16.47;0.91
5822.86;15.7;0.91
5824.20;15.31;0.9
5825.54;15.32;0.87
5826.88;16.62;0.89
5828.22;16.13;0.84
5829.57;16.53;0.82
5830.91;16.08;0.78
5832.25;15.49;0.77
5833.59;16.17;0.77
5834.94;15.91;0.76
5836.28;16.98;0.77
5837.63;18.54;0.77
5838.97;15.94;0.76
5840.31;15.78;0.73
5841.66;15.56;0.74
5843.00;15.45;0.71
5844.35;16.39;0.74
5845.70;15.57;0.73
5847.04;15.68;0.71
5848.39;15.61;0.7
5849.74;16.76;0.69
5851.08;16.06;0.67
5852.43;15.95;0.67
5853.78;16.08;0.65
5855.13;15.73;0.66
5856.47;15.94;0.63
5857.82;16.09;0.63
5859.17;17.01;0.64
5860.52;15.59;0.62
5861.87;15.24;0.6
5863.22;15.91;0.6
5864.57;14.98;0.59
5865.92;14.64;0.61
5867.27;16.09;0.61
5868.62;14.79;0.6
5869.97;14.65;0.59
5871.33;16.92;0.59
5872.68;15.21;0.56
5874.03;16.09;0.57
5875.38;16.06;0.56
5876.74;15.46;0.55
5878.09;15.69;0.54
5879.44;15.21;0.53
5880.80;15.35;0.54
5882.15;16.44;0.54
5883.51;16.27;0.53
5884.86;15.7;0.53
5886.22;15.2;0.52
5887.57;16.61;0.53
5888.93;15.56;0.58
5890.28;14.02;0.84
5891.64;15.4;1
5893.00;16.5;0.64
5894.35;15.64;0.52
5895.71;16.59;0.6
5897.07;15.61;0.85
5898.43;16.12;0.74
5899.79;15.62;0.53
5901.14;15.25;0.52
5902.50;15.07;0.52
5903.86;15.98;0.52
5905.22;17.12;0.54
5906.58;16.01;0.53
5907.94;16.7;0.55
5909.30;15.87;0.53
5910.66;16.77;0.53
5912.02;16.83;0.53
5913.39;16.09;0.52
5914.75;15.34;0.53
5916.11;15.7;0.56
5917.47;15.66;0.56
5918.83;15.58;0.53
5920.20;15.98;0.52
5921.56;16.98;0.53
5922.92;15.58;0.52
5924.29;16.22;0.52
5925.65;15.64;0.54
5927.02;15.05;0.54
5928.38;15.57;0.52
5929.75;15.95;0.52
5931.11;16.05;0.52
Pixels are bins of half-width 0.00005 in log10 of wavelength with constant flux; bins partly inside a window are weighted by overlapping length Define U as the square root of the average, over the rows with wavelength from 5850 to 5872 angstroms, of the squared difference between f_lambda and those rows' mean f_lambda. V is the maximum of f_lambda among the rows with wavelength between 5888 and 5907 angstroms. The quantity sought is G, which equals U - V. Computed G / -16.4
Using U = 0.70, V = 17.12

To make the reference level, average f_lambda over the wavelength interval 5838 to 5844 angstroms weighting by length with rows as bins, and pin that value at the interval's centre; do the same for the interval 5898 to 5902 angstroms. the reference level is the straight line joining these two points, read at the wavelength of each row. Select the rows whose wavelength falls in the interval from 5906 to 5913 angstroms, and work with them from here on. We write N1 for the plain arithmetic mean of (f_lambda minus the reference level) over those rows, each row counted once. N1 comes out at 0.8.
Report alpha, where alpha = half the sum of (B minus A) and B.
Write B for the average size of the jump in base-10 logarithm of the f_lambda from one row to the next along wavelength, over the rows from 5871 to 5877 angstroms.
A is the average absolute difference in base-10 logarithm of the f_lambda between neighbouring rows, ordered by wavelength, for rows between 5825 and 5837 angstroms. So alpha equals 0.013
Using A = 0.018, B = 0.022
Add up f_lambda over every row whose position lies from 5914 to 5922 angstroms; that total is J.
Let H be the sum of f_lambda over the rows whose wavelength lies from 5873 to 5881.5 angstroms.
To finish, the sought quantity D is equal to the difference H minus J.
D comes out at -1.4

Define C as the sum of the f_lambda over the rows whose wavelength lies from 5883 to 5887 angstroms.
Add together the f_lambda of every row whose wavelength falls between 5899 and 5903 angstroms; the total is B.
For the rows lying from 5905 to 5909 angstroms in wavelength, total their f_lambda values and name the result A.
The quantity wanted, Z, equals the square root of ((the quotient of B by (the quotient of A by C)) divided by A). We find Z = 0.93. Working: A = 49.8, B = 46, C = 47.2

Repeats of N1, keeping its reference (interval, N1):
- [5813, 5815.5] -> 0.6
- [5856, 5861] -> 0.4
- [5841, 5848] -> -0.1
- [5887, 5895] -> 0.0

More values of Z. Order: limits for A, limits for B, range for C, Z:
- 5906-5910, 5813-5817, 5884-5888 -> 0.99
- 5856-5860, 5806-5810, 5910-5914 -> 1.00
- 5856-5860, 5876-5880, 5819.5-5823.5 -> 0.97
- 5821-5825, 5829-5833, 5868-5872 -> 0.99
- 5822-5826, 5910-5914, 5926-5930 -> 1.04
